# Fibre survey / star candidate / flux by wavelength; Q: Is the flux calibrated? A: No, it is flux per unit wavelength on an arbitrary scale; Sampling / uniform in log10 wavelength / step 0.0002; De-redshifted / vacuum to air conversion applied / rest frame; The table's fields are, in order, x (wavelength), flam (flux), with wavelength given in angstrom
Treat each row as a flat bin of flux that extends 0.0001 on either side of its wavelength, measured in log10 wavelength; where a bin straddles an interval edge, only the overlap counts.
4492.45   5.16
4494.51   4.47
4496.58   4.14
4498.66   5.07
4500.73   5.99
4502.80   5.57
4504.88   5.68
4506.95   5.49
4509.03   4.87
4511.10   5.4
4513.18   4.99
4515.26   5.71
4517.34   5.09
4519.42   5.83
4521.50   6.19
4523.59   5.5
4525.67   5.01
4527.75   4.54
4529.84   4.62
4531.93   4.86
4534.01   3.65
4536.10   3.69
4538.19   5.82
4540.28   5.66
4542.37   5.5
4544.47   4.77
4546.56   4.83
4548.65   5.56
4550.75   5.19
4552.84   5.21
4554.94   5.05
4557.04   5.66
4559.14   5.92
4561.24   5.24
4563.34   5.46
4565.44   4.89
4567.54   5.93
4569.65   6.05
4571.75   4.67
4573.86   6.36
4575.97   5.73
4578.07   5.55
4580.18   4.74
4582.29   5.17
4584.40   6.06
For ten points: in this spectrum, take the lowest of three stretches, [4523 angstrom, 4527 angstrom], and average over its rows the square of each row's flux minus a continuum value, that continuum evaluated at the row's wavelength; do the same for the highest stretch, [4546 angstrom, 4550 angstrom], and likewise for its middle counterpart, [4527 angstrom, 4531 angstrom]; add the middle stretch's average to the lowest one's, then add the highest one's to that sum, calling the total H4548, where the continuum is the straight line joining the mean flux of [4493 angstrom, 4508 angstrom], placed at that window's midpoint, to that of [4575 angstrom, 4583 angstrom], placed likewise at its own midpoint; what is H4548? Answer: 0.6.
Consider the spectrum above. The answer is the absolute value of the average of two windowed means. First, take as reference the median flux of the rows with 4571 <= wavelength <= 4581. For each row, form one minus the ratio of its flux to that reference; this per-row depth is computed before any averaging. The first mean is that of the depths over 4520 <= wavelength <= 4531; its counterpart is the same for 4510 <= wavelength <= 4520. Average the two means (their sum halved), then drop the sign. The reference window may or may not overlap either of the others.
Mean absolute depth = 0.047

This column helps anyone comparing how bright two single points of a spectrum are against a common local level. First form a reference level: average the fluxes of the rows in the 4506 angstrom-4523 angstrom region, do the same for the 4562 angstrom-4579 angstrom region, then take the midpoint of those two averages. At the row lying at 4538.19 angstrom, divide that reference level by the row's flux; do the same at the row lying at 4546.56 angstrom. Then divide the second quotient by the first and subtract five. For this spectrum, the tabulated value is -3.80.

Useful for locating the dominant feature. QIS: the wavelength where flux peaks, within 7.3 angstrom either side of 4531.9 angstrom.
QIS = 4538.19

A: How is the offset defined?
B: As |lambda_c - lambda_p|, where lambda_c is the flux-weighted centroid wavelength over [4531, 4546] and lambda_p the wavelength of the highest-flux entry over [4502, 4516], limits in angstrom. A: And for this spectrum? 23.3 angstrom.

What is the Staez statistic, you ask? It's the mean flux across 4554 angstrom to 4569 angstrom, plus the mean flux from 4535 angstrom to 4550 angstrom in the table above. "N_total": 10.6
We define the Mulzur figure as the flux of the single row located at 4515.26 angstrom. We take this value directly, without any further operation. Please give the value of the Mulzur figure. 5.71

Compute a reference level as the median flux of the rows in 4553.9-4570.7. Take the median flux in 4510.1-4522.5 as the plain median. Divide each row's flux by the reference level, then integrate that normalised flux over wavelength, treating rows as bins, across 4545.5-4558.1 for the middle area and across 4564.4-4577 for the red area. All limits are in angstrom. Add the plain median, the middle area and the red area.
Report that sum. 30.2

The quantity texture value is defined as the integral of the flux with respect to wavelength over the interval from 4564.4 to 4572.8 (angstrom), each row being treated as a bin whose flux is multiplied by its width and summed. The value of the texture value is 45.3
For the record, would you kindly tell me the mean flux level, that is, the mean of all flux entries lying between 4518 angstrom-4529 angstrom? 5.4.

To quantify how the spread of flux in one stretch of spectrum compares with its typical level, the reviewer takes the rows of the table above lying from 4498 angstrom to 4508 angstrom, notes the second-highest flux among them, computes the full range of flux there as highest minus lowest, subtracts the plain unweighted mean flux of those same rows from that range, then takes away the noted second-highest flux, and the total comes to -10.3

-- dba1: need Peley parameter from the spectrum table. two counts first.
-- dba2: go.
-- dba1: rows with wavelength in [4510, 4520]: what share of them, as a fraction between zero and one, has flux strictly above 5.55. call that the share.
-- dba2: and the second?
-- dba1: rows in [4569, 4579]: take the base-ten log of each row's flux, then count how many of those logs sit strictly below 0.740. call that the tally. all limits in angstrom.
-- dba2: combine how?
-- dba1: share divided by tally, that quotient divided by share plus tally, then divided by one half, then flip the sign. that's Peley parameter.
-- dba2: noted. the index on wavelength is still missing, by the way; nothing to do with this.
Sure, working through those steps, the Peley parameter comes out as -0.57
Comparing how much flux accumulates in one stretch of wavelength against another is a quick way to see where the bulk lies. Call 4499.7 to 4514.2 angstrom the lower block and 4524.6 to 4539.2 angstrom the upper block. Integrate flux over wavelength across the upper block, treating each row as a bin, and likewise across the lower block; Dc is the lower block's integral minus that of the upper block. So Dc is 12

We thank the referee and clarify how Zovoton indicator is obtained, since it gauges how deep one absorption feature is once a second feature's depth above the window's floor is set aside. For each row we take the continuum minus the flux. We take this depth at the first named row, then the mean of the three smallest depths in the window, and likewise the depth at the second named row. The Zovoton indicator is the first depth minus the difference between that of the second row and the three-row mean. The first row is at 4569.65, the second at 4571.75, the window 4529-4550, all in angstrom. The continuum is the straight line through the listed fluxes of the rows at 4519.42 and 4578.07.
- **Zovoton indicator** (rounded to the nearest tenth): -1.3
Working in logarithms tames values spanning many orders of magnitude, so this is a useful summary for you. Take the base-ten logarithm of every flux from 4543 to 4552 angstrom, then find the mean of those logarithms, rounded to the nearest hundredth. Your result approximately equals 0.71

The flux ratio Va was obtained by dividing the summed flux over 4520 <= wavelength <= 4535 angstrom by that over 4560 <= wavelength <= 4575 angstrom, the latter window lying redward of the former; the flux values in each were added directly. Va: 0.89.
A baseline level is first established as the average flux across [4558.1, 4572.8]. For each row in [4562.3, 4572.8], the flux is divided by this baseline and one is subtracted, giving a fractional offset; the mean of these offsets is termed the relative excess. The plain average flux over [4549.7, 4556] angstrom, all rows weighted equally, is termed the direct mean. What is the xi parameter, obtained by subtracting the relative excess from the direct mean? 5.16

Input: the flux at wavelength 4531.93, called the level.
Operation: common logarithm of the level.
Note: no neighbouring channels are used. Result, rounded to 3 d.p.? 0.687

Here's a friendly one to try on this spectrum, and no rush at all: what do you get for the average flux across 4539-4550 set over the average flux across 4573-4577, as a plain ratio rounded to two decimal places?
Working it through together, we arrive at 0.87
